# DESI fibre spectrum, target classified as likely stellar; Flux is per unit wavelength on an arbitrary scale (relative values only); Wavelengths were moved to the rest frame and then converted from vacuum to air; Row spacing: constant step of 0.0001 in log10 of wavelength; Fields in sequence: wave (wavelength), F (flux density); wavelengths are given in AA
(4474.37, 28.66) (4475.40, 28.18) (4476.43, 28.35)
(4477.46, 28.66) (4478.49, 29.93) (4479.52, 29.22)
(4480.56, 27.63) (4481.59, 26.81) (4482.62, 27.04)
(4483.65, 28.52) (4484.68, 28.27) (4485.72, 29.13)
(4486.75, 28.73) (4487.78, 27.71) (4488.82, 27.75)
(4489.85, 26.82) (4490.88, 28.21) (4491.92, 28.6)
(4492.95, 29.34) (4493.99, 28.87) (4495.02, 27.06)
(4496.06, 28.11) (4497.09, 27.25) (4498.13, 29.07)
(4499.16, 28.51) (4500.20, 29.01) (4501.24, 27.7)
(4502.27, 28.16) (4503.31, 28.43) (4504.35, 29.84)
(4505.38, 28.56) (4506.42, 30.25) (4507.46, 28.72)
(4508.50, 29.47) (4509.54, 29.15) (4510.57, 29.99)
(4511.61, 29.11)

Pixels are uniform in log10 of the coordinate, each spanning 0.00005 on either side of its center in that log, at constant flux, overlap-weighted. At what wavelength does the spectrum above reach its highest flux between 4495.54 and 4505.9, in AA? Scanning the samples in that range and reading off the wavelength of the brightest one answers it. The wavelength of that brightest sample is 4504.35 AA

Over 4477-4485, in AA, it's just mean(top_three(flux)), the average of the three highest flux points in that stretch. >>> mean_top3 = 29.3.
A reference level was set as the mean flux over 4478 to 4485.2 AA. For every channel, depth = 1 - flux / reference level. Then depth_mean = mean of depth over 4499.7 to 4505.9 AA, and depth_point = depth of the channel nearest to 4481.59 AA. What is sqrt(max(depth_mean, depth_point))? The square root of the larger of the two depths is 0.22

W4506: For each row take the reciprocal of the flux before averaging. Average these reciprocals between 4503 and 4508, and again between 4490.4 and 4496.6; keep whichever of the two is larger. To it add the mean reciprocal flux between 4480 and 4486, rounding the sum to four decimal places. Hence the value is 0.0712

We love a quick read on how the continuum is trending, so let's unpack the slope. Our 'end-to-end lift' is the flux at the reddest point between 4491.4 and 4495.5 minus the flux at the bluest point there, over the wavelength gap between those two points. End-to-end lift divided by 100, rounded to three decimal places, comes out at -0.005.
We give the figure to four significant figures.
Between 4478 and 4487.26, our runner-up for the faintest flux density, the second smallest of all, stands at 27.04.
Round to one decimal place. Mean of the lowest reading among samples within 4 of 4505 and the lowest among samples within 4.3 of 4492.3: 27.3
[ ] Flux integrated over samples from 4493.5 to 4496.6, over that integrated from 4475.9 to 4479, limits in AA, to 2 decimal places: 0.97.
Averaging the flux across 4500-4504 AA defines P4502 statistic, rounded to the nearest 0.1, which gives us 28.3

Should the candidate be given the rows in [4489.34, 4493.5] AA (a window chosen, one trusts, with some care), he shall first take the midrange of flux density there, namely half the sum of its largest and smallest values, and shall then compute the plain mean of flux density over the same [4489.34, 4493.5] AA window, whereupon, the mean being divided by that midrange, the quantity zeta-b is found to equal 1.01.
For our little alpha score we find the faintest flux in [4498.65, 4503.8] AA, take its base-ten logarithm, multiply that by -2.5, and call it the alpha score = -3.61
